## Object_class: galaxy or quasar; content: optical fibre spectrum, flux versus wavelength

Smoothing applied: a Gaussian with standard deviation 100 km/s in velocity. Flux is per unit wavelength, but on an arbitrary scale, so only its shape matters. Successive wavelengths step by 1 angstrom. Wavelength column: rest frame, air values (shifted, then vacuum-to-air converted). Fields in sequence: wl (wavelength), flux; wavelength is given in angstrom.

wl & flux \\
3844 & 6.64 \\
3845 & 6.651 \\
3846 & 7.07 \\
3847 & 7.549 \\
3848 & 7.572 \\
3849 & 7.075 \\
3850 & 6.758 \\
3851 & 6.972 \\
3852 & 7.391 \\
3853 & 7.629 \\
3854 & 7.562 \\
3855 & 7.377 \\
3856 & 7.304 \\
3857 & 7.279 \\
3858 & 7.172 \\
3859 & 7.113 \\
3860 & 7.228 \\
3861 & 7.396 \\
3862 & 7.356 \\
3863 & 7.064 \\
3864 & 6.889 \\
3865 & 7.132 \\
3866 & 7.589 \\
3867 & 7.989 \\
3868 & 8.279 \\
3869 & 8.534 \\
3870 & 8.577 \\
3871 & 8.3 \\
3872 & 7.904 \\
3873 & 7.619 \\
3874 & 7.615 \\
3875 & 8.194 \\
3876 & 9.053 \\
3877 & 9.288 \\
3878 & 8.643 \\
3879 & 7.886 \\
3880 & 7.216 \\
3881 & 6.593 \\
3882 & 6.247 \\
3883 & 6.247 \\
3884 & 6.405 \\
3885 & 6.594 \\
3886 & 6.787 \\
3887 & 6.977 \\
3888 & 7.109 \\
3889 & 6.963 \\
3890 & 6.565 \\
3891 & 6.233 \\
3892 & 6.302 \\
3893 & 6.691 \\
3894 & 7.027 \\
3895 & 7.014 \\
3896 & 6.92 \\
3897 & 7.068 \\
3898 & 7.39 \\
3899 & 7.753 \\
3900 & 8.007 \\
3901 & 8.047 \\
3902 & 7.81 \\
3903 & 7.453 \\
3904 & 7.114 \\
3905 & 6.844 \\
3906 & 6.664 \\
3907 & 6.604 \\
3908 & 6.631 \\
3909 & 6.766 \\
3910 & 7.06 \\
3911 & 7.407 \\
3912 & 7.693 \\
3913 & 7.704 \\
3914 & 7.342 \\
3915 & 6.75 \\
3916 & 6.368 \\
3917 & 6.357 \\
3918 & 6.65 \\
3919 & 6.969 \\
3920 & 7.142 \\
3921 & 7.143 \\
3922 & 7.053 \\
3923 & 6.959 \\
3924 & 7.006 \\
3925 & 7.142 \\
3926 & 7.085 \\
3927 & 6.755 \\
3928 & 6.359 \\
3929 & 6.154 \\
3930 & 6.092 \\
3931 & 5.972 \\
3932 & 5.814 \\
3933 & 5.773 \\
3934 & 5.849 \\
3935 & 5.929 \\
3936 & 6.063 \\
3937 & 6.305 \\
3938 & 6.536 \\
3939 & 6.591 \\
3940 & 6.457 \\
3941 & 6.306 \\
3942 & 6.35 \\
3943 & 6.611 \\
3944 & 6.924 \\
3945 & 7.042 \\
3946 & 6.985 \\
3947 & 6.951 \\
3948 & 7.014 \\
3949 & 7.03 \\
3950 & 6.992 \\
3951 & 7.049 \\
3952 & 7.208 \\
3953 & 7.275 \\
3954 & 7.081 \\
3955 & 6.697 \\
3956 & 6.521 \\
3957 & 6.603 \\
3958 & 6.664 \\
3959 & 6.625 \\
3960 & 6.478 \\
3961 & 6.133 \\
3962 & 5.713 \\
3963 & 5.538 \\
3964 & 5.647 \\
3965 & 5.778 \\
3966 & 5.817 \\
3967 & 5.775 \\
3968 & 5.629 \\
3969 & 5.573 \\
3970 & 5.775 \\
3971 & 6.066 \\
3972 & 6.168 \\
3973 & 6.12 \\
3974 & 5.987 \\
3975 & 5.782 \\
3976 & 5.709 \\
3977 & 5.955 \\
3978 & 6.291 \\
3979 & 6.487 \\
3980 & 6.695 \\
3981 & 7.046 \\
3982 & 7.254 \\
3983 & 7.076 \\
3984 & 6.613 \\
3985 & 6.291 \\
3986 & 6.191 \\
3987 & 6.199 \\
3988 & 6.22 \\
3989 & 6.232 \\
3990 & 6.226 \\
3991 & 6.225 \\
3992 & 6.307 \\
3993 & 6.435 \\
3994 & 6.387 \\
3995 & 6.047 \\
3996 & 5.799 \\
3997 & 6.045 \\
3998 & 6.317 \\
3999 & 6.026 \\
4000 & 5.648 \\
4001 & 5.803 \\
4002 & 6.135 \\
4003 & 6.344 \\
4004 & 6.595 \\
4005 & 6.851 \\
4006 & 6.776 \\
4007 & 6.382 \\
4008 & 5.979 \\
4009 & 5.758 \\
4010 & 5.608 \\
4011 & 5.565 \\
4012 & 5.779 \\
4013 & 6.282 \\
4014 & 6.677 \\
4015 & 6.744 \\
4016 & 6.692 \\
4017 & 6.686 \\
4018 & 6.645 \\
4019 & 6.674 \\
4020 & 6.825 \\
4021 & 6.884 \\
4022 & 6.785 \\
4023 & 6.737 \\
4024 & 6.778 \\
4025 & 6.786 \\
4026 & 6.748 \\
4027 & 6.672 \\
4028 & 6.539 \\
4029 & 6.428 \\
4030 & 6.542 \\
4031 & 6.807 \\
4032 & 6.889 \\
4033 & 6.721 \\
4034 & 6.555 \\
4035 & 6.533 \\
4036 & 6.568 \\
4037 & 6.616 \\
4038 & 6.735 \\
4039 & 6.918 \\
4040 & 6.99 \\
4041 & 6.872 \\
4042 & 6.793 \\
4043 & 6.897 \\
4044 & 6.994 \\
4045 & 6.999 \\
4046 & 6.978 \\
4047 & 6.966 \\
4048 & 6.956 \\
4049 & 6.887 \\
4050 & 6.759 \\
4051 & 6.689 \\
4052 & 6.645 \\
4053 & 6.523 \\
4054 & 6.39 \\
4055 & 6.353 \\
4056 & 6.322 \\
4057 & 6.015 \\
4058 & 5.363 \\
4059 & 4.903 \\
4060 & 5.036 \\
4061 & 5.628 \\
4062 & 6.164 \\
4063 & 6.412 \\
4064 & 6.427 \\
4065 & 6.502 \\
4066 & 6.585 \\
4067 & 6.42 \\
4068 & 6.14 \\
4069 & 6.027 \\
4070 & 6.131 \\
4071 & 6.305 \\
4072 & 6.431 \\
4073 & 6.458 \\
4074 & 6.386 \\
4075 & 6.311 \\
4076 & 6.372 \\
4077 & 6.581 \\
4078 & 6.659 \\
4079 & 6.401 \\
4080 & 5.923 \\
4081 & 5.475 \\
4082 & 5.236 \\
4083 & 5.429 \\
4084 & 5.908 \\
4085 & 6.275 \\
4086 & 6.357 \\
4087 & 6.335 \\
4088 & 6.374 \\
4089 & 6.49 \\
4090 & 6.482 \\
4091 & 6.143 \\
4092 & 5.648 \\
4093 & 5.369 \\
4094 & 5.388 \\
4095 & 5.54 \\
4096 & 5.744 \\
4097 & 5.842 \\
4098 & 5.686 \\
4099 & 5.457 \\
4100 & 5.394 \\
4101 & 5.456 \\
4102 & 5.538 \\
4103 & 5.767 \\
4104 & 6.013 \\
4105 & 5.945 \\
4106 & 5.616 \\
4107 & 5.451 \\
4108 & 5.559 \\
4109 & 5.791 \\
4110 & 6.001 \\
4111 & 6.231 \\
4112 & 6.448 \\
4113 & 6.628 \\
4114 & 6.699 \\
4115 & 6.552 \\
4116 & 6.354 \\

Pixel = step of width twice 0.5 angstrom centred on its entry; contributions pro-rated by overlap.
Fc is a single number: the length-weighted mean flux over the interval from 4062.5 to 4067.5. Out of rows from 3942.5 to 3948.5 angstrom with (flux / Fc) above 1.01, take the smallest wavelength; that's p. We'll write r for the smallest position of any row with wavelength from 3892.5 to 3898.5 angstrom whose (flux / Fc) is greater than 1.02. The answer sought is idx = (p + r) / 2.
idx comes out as 3918.0 angstrom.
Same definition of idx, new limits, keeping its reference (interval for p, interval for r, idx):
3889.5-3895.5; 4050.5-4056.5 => 3970.5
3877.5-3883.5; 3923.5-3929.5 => 3901.0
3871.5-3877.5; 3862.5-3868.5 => 3867.5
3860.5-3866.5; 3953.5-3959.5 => 3907.5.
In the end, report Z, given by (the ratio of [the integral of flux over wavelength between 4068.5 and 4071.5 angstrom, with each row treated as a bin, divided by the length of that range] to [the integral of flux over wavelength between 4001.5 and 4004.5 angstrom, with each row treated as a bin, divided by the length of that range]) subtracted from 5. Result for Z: 4.03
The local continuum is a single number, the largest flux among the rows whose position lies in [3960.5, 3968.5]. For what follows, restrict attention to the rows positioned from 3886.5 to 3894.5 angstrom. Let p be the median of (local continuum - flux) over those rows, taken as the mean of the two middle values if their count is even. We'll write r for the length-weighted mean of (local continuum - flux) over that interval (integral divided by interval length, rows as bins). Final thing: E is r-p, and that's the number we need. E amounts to 0.09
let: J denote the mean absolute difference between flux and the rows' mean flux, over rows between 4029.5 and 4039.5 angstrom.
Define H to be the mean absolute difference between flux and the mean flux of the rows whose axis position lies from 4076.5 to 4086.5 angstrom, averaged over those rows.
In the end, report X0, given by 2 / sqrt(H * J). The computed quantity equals 8.6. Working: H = 0.43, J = 0.13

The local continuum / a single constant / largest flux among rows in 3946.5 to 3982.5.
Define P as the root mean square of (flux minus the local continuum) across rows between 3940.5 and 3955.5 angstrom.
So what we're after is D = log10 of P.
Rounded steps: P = 0.5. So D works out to -0.33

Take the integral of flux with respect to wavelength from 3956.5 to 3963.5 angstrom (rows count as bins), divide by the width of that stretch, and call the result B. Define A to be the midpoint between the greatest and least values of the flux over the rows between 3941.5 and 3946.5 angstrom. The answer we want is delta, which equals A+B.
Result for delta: 12.9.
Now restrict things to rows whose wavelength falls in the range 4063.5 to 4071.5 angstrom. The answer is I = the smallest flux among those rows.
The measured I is 6.027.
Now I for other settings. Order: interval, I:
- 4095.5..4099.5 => 5.457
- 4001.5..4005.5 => 6.135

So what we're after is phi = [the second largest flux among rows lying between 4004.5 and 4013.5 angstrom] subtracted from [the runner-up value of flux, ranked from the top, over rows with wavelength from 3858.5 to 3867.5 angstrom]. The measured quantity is 0.8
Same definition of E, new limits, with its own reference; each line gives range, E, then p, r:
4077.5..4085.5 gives 0.00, 0.2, 0.2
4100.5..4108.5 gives -0.08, 0.5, 0.5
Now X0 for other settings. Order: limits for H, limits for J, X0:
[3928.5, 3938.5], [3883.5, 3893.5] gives 9.5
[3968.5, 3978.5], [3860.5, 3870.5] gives 6.4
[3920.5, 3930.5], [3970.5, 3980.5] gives 7.1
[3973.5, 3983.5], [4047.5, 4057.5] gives 6.0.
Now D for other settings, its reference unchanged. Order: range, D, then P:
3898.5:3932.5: -0.19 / 0.6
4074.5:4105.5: 0.15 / 1.4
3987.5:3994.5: -0.01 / 1.0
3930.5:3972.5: 0.02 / 1.0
